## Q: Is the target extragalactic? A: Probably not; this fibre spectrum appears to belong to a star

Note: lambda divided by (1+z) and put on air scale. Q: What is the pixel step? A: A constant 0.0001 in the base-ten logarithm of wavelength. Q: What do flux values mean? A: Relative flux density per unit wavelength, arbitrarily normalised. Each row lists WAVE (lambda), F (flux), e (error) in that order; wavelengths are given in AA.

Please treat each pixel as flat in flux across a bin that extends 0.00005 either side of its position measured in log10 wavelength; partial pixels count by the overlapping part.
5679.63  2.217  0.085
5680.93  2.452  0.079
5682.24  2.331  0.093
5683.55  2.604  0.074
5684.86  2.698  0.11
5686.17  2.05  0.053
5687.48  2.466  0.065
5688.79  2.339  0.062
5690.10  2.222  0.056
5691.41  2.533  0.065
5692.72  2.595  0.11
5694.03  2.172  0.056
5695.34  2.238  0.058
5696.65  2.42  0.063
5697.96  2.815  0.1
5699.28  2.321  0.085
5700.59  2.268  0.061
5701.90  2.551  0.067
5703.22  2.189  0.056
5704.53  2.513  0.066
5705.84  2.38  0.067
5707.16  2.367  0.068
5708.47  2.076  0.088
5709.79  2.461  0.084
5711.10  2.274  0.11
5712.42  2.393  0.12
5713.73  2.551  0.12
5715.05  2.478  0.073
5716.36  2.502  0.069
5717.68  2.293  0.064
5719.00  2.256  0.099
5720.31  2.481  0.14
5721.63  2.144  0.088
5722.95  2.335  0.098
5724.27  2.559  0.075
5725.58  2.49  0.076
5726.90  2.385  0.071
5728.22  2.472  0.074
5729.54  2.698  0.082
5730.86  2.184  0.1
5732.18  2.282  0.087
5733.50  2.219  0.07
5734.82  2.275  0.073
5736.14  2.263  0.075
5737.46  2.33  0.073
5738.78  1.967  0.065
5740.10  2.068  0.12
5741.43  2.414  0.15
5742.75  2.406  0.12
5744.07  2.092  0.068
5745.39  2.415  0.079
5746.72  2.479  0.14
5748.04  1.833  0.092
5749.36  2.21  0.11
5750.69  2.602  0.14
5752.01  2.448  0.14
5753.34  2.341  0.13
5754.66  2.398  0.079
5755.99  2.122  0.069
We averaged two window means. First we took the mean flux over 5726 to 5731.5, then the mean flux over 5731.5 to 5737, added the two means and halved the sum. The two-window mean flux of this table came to 2.35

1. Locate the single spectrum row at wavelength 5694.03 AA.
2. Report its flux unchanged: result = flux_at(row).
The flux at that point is 2.172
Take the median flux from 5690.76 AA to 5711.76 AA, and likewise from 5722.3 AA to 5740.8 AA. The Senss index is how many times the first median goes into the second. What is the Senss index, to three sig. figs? 0.972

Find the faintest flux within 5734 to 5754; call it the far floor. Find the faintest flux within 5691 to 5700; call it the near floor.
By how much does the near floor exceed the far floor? 0.34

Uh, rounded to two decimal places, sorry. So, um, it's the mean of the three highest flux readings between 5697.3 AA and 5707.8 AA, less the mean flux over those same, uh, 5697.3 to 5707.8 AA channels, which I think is 0.20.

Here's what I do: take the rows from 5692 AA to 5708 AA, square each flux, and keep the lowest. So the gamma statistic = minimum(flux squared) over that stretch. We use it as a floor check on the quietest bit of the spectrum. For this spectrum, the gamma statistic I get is 4.72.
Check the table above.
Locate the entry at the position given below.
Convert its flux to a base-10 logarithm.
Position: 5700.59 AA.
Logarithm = 0.36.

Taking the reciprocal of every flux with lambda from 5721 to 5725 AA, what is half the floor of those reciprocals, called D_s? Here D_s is 0.1954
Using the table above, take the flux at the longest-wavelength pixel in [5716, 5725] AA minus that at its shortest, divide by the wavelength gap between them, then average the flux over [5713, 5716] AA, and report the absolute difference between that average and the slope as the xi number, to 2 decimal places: 2.51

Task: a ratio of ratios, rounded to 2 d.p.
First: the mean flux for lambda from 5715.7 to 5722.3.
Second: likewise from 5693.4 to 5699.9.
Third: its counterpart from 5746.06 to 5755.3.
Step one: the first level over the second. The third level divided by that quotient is 2.39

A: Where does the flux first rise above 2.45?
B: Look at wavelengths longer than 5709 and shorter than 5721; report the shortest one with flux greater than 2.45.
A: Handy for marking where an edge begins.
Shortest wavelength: 5709.79 AA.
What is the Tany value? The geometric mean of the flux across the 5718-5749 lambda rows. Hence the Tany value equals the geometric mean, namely 2.30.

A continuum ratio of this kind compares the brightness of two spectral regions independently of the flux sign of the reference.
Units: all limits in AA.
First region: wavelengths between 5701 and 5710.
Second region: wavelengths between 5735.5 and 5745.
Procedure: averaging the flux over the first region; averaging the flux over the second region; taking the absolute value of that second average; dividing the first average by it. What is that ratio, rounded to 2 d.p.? 1.06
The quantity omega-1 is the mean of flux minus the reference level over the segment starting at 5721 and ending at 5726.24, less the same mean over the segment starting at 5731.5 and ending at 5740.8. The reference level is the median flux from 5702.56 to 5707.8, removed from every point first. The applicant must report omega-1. 0.18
